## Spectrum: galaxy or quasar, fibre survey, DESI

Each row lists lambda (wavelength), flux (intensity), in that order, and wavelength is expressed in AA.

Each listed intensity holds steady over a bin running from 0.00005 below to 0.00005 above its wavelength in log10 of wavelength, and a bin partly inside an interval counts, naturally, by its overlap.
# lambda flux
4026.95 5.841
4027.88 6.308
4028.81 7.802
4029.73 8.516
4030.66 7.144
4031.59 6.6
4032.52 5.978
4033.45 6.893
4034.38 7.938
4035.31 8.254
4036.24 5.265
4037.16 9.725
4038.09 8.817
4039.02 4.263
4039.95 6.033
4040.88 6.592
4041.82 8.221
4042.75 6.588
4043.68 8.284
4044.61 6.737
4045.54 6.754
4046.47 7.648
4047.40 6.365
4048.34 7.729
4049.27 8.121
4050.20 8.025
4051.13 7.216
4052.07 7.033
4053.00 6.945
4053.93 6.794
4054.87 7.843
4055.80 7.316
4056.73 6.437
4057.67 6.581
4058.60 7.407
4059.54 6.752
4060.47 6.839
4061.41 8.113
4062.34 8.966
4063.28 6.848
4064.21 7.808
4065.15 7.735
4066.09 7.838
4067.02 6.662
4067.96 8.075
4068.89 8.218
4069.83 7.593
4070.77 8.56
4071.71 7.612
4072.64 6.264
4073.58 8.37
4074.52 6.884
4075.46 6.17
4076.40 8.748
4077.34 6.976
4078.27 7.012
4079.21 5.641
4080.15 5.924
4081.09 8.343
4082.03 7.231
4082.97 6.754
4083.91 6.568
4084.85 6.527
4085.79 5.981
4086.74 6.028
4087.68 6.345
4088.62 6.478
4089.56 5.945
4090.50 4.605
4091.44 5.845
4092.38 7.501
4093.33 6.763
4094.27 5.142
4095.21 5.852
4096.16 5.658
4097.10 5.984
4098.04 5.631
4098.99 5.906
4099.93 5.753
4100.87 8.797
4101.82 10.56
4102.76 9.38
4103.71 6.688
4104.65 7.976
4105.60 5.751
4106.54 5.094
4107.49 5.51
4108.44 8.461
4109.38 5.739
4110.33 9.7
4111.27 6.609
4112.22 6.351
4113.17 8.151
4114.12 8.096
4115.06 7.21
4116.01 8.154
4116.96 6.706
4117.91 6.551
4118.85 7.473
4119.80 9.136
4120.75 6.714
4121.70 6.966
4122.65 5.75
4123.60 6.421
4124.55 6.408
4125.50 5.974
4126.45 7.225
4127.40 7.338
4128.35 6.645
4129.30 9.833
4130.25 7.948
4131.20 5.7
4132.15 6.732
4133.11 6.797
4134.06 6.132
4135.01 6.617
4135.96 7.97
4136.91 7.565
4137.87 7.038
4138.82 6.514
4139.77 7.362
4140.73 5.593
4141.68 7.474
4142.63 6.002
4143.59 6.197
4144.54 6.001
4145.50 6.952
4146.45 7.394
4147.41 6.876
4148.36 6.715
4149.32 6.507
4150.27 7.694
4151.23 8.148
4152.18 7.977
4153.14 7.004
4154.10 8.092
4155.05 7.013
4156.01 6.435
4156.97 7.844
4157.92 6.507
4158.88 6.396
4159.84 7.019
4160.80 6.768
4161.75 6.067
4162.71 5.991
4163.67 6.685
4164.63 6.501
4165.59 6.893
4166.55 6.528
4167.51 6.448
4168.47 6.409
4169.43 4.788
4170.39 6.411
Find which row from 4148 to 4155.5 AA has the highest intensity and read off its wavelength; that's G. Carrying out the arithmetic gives 4151.23 AA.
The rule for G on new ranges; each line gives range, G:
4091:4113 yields 4101.82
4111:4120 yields 4119.80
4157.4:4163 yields 4159.84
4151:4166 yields 4151.23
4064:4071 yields 4070.77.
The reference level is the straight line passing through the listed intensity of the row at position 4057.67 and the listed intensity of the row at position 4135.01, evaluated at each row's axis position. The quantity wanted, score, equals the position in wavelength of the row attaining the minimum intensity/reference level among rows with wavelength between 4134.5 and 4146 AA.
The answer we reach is 4140.73 AA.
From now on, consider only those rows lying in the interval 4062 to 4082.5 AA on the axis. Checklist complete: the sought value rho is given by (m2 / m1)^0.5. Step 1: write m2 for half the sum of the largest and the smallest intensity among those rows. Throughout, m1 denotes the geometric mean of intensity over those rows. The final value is 1.00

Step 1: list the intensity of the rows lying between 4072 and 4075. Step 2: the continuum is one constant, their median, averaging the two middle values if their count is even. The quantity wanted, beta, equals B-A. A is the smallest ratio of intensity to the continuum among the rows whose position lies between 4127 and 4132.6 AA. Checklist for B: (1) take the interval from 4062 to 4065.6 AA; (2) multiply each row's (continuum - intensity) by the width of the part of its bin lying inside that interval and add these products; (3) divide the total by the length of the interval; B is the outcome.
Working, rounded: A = 0.83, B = -0.9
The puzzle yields -1.74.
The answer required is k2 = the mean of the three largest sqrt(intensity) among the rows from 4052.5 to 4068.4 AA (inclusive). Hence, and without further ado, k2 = 2.89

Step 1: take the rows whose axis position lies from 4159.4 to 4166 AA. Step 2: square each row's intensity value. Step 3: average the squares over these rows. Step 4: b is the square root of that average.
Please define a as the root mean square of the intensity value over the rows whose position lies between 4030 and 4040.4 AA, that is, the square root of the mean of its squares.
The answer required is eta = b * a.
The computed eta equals 47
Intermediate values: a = 7.16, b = 6.57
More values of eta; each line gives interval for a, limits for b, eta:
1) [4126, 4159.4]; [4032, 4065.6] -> 52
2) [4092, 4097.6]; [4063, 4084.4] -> 46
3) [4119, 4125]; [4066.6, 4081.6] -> 52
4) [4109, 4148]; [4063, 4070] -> 54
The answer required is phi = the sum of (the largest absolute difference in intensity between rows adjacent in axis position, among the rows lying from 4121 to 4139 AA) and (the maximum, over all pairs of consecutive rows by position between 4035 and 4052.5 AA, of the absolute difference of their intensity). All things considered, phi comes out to 7.7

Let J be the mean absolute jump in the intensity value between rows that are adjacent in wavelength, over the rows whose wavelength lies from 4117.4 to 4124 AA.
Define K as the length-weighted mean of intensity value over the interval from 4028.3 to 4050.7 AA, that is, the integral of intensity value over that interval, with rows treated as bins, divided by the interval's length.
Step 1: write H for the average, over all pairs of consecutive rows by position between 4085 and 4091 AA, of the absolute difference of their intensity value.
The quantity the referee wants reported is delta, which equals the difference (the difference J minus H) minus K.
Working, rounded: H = 0.5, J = 1.19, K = 7.3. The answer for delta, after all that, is -6.5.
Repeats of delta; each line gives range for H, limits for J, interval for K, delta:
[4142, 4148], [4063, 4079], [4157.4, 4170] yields -5.8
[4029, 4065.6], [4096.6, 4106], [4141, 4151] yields -6.4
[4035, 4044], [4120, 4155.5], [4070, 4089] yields -8.3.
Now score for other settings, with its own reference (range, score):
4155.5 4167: 4162.71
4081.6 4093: 4090.50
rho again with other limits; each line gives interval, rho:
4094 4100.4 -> 0.99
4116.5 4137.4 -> 1.06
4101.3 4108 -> 1.05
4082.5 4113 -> 1.08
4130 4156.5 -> 1.00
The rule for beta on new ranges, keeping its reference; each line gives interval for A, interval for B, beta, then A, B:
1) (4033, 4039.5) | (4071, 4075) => -1.09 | 0.62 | -0.5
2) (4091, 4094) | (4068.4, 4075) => -1.61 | 0.85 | -0.8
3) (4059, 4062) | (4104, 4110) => -0.60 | 0.98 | 0.4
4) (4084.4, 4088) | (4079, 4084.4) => -0.78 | 0.87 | 0.1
